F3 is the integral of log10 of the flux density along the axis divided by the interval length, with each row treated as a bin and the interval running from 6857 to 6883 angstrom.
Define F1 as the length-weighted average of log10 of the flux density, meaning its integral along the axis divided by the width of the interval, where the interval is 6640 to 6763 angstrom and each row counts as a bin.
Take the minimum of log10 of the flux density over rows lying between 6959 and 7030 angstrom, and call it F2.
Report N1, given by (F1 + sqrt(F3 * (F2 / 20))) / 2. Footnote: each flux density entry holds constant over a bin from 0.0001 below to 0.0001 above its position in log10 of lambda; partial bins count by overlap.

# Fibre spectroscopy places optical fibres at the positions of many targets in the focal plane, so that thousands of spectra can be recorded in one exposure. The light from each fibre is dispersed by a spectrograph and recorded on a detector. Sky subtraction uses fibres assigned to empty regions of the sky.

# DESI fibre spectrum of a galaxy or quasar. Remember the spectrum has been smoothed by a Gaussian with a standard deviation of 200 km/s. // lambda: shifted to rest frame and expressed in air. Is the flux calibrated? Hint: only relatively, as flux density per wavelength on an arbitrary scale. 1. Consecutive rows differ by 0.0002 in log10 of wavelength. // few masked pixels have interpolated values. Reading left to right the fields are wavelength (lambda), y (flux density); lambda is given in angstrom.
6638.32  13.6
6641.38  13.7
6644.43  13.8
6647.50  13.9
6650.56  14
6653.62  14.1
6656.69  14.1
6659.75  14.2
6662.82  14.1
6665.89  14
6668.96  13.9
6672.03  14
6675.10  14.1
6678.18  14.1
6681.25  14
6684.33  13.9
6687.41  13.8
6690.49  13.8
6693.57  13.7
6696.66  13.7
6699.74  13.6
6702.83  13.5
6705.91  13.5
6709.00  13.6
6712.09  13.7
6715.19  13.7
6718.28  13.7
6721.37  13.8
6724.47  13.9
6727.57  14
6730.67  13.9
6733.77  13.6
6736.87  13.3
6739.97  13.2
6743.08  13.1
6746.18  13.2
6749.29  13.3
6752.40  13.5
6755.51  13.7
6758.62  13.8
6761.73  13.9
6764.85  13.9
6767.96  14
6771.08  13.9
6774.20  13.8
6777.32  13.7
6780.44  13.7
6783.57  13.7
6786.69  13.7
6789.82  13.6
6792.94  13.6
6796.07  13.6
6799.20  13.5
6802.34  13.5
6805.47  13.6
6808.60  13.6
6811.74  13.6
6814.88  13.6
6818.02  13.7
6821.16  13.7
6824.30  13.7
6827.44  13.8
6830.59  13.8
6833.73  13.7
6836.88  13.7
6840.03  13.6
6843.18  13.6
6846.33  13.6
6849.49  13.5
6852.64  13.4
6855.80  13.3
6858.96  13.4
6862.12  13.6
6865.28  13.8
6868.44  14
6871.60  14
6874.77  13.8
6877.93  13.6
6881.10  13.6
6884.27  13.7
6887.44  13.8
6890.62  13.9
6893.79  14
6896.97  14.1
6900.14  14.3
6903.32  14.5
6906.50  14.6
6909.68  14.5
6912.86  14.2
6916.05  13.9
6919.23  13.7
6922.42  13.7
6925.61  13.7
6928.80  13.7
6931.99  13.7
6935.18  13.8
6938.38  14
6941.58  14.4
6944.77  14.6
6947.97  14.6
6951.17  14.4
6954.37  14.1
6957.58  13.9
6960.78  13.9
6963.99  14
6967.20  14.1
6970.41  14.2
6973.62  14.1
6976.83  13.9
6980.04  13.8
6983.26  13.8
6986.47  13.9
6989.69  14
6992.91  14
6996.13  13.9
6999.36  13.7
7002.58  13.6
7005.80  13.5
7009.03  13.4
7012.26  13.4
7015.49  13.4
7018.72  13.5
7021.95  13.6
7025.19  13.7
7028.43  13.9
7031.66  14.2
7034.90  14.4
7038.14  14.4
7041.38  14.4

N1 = 0.696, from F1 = 1.14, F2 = 1.13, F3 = 1.14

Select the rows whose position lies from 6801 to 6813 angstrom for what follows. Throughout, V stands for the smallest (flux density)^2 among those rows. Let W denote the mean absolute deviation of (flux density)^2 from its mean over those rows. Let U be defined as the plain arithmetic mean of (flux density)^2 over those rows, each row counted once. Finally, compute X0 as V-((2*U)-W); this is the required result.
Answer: -185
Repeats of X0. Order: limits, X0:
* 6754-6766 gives -193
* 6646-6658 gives -198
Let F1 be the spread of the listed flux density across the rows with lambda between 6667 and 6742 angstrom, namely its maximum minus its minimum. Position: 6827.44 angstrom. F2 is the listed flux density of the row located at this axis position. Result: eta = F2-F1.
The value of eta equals 12.9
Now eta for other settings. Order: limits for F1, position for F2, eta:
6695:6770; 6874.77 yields 12.9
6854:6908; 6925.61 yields 12.4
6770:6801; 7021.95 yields 13.2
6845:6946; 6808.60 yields 12.3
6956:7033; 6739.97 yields 12.4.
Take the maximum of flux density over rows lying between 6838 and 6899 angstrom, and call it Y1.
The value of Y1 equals 14.1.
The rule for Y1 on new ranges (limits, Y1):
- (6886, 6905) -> 14.5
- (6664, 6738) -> 14.1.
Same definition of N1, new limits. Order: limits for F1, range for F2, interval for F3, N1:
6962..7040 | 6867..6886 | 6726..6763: 0.697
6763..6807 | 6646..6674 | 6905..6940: 0.696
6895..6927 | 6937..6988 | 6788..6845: 0.702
